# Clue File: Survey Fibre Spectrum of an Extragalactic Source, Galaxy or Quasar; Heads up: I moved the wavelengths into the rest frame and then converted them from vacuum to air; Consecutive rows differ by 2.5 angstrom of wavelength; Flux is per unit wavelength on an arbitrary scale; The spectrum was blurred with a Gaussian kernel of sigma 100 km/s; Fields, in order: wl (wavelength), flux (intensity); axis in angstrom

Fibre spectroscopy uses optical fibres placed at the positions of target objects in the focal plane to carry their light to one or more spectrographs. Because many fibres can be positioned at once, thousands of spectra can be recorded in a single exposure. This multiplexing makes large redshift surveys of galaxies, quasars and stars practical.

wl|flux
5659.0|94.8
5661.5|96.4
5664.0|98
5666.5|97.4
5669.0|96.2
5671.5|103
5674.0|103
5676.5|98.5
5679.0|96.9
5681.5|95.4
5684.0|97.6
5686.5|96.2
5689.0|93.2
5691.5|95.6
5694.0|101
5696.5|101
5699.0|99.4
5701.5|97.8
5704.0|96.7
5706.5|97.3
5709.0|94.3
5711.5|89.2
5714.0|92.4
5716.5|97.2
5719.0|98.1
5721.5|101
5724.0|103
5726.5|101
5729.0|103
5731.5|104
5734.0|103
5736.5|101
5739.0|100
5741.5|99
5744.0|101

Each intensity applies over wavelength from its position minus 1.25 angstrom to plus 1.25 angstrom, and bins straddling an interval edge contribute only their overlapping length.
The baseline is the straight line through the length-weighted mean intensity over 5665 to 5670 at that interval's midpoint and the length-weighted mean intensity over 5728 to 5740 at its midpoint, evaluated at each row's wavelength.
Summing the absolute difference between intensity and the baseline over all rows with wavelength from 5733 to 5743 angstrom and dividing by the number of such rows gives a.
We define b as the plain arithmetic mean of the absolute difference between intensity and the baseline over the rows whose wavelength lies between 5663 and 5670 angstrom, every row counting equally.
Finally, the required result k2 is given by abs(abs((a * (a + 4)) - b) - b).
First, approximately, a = 2.2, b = 0.93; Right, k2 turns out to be 11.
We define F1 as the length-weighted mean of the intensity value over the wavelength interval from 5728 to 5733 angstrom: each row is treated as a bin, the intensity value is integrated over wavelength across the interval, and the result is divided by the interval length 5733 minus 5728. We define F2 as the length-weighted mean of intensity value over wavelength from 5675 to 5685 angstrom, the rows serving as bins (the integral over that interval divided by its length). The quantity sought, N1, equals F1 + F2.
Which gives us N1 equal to 201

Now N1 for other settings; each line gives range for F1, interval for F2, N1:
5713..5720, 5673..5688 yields 194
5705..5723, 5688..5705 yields 194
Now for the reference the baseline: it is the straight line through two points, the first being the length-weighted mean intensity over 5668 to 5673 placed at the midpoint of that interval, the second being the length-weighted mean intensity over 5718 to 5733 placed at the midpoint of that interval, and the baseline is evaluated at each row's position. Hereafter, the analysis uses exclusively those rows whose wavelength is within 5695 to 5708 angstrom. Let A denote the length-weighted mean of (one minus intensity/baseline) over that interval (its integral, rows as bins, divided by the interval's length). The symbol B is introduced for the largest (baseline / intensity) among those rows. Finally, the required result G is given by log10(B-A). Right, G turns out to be 0.0085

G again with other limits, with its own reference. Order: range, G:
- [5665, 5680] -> 0.0129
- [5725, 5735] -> 0.0069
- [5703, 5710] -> 0.0103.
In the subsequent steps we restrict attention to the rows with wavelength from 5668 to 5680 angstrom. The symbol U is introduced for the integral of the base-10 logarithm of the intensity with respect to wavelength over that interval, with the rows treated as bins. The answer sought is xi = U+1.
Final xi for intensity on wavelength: 25.0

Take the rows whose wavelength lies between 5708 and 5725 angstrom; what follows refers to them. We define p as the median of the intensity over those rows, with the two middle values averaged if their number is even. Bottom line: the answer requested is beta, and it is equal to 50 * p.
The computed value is 4860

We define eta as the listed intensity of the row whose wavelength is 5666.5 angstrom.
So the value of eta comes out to 97.4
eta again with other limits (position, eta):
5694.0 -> 101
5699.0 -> 99.4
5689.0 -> 93.2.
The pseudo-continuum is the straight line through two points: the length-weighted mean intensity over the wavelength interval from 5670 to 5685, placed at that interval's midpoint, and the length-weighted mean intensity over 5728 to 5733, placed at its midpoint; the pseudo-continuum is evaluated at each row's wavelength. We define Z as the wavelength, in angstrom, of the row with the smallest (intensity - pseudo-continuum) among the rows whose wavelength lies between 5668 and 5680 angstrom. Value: 5679.0 angstrom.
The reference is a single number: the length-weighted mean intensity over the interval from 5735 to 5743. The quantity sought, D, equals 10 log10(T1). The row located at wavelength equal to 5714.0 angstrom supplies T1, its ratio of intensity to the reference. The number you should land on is -0.3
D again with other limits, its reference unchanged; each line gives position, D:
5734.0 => 0.1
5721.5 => 0.0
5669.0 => -0.2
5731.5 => 0.2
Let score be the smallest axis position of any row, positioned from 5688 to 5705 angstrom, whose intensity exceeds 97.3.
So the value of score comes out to 5694.0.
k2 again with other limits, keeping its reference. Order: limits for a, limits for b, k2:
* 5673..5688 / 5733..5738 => 11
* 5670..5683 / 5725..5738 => 20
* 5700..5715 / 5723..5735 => 50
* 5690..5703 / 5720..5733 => 8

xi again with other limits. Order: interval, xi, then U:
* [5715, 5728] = 27.0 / 26.0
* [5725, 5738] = 27.1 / 26.1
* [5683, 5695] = 24.8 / 23.8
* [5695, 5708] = 26.9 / 25.9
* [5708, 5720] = 24.7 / 23.7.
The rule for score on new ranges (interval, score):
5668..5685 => 5671.5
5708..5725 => 5719.0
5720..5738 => 5721.5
